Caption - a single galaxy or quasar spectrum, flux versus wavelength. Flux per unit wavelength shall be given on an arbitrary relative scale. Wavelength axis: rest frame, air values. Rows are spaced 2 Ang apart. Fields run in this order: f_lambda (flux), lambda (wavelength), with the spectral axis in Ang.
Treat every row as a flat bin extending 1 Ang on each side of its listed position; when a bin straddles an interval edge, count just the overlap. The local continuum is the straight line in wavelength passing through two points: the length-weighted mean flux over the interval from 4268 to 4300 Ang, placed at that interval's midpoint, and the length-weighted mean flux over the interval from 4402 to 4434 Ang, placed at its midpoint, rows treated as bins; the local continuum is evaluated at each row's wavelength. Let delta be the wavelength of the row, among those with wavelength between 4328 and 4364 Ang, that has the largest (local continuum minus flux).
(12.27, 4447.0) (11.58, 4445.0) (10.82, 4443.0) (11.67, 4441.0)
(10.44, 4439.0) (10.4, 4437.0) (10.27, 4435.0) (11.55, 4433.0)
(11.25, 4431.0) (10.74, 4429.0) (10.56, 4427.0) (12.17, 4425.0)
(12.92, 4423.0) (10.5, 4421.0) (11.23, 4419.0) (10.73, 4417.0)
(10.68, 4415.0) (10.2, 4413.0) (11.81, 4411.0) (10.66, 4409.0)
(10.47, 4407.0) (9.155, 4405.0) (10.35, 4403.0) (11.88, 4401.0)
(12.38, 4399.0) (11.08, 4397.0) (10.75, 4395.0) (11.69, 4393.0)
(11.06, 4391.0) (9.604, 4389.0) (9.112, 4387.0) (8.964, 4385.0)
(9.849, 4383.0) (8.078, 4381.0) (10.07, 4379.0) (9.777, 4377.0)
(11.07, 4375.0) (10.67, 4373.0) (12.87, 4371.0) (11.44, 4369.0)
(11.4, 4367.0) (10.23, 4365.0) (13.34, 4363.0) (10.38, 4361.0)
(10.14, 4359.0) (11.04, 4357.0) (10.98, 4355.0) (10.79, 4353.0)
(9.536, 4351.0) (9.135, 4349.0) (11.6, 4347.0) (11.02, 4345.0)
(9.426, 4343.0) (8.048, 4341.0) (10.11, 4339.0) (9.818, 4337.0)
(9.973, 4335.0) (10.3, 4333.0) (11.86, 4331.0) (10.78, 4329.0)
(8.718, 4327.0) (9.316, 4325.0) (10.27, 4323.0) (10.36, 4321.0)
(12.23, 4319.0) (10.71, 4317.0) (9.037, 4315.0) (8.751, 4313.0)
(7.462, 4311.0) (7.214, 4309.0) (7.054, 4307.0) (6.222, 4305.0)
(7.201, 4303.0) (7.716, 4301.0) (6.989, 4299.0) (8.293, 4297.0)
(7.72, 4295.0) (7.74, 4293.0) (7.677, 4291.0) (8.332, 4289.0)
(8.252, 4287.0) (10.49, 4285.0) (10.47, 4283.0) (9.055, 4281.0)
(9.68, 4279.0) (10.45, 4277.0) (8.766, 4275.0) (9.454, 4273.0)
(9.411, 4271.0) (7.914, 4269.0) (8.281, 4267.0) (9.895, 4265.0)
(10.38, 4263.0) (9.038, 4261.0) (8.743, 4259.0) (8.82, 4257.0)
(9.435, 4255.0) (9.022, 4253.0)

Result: 4341.0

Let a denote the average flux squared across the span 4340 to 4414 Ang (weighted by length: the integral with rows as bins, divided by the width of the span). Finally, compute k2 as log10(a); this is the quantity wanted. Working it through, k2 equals 2.05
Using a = 113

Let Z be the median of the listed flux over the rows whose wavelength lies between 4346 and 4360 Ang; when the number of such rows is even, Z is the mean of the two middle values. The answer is 10.8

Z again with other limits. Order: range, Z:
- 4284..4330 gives 8.3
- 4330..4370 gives 10.3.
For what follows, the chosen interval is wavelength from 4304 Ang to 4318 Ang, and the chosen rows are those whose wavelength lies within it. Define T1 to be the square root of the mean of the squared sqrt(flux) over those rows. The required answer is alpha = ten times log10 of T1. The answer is 4.53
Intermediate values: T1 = 2.8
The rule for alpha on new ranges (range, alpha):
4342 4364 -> 5.14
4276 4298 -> 4.75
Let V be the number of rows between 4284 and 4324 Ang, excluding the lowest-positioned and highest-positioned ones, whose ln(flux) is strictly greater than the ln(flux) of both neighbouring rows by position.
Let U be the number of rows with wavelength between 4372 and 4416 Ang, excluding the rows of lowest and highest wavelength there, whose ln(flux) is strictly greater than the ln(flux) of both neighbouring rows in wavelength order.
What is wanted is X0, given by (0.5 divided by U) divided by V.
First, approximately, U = 6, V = 5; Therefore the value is 0.02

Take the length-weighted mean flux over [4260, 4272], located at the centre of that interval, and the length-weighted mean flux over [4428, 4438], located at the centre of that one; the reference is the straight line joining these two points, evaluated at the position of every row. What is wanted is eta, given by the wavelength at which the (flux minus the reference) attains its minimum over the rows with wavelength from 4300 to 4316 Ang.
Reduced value 4305.0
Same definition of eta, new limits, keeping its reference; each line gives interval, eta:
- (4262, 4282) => 4269.0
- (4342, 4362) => 4349.0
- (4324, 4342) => 4341.0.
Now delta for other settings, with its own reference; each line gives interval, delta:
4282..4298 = 4295.0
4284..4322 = 4305.0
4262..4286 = 4269.0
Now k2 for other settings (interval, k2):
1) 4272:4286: 1.98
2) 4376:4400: 2.02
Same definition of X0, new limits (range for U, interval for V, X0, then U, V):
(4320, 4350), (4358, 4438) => 0.02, 3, 11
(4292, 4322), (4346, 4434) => 0.02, 3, 11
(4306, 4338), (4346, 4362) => 0.25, 2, 1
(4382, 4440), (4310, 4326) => 0.08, 6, 1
